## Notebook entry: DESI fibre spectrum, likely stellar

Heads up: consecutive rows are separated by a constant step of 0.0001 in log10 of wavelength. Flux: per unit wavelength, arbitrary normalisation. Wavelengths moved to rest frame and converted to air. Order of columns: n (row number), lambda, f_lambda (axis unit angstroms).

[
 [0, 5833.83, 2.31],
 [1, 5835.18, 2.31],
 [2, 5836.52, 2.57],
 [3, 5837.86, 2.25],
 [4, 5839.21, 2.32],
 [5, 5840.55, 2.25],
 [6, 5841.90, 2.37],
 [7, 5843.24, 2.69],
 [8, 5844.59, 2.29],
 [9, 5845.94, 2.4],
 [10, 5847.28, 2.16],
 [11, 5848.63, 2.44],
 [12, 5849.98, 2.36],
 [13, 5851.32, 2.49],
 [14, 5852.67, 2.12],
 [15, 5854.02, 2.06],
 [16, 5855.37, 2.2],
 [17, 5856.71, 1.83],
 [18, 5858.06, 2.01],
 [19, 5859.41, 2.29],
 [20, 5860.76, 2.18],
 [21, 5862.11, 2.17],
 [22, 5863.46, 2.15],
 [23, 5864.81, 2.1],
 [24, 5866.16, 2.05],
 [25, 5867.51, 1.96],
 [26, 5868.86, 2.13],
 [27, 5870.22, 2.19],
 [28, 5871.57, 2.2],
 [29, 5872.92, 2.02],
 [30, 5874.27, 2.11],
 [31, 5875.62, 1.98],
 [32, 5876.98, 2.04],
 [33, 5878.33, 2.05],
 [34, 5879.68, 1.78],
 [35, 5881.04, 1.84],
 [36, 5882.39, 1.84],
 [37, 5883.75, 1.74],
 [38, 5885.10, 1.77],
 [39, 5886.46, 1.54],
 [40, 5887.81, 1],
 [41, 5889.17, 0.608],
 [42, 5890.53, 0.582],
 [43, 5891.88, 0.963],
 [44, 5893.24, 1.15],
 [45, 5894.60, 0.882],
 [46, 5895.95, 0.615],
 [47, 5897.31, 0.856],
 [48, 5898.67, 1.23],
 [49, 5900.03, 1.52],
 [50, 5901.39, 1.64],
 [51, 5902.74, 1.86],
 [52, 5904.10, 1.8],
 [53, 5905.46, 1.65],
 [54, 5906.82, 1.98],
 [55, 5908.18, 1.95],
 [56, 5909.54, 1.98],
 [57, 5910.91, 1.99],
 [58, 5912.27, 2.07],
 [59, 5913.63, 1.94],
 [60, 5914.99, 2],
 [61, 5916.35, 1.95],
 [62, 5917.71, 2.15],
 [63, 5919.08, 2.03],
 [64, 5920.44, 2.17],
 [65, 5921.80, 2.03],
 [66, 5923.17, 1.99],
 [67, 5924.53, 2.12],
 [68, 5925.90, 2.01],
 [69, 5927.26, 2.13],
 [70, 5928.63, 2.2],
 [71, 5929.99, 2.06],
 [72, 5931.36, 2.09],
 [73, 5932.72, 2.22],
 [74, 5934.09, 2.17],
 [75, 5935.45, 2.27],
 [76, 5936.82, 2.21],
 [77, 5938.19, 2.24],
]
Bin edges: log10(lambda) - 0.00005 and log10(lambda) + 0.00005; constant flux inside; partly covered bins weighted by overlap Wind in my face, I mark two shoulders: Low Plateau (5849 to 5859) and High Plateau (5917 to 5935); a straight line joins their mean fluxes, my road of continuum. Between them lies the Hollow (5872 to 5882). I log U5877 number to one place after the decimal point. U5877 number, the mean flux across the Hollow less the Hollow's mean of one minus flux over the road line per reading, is 1.9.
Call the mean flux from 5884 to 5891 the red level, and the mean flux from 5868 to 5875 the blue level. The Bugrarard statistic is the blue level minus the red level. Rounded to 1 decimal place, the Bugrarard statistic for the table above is 1.0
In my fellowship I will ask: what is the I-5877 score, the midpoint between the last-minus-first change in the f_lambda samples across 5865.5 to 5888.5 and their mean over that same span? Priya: 0.42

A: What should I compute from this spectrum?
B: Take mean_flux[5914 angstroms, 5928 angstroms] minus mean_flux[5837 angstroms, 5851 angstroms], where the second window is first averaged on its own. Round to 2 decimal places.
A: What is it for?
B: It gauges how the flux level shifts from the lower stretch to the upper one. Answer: -0.30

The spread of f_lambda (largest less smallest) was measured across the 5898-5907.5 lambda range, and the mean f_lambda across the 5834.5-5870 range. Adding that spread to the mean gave 3.0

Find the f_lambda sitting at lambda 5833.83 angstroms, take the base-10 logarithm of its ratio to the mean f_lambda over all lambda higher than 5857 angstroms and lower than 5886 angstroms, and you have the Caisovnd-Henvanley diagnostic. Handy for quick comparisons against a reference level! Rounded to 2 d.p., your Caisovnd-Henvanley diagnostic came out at 0.06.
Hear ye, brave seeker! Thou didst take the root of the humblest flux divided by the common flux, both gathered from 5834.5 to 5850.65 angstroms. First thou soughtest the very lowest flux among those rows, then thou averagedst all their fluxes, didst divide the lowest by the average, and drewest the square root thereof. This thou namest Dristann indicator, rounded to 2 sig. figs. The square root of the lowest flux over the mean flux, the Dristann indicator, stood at 0.96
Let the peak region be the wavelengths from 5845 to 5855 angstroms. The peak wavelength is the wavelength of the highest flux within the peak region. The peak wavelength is 5851.32 angstroms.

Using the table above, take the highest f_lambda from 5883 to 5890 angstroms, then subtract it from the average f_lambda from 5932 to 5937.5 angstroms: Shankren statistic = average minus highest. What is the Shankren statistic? 0.45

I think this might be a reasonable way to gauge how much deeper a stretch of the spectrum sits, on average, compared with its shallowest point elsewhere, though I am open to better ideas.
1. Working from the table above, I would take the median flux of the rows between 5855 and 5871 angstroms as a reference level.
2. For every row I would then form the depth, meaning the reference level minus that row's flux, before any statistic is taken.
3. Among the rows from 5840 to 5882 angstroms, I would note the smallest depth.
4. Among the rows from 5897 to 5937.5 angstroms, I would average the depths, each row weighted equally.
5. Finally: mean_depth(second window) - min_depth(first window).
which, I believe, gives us 0.7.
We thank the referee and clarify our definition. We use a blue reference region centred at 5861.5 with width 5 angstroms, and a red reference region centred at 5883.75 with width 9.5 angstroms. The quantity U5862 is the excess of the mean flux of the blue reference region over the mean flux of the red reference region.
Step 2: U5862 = 0.55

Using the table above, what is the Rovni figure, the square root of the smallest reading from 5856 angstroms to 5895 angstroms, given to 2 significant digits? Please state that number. 0.76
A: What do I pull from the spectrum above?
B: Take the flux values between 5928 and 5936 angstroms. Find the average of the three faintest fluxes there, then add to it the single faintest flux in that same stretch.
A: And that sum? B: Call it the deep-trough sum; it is 4.2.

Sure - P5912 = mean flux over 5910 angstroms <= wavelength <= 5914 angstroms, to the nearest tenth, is 2.0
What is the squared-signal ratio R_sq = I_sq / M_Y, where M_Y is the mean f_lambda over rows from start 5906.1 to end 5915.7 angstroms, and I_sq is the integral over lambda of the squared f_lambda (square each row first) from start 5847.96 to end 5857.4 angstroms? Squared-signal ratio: 23.5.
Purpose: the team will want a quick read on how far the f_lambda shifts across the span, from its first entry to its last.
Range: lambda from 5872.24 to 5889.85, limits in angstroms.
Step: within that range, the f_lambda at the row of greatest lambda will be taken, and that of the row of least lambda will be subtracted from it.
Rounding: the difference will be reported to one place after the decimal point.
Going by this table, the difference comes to -1.4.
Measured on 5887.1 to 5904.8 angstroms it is 0.8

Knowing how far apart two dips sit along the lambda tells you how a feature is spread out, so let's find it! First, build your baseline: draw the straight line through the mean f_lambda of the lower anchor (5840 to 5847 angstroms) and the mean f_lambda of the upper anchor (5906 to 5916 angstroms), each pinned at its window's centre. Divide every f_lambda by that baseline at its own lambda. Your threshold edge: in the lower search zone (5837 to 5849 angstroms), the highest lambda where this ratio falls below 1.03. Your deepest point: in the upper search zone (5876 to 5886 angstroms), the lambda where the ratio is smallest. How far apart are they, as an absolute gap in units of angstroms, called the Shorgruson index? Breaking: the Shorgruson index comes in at 36.5 angstroms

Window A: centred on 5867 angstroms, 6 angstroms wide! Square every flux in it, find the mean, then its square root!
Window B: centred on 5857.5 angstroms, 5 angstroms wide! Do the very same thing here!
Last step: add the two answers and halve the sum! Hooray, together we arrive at 2.08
